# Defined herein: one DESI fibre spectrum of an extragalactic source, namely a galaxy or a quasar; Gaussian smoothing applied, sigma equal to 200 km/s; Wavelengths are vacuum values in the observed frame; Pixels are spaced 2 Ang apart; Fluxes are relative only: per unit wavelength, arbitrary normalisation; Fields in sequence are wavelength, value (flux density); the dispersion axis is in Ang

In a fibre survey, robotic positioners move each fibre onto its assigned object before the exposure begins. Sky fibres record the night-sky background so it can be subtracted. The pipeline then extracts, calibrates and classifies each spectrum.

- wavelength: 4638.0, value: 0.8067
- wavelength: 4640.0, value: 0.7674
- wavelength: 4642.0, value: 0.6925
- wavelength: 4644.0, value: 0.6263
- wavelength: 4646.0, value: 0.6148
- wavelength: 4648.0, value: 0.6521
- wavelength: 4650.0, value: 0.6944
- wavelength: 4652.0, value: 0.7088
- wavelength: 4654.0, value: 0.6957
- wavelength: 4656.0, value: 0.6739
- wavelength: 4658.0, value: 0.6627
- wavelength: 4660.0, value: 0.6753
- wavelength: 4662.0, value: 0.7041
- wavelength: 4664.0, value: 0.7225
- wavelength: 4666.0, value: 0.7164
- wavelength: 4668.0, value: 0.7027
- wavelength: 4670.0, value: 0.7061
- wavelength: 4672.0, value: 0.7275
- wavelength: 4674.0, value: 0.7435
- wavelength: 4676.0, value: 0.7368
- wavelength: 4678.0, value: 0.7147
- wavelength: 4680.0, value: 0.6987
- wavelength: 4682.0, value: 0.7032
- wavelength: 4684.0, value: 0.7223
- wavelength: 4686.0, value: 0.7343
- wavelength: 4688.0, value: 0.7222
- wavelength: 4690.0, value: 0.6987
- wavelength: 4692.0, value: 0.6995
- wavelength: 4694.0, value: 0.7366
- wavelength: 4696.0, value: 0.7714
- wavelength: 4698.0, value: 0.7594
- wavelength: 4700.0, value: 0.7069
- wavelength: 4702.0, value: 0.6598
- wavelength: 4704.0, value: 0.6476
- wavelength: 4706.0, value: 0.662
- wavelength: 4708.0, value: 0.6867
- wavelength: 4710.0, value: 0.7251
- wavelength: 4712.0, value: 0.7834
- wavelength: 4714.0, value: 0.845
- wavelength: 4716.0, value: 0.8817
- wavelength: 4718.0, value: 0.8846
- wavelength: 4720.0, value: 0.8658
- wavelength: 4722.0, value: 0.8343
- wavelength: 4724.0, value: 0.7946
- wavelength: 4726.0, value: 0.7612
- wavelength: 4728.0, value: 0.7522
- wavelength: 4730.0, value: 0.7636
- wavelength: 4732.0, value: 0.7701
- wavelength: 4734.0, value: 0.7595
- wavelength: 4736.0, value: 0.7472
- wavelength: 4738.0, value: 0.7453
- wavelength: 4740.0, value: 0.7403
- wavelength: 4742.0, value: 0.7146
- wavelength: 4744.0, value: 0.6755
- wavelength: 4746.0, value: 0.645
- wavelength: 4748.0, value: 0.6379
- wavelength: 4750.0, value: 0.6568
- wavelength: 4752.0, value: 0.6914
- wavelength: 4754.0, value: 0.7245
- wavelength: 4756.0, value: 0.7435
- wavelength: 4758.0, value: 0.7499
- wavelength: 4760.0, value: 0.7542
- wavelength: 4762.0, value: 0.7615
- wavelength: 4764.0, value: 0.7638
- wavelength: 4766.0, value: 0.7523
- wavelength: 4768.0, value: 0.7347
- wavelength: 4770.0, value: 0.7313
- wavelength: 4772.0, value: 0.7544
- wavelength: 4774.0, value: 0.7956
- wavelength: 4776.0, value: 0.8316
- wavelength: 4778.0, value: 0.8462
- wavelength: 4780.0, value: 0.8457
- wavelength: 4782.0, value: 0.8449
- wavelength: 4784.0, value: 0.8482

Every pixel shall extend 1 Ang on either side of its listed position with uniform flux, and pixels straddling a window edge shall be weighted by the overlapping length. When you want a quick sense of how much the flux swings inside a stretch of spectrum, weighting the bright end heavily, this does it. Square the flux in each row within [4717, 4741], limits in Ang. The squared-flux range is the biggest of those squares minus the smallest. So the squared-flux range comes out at 0.234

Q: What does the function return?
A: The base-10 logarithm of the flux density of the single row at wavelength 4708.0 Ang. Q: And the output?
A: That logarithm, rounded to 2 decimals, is -0.16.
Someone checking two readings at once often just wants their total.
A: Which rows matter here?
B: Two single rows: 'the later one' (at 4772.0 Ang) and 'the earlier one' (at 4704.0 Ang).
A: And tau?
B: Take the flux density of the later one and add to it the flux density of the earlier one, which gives 1.40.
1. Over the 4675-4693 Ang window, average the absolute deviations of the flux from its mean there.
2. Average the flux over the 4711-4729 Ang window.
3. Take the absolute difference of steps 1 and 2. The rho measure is 0.81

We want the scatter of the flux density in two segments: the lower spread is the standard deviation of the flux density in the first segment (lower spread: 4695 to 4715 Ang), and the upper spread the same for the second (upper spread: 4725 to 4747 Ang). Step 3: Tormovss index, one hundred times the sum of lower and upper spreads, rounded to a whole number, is 10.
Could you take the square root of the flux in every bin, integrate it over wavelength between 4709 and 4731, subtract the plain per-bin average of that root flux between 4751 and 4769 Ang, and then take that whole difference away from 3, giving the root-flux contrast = -16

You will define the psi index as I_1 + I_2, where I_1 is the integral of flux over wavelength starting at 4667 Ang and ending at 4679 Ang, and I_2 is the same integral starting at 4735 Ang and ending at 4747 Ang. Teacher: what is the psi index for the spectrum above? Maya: 17.2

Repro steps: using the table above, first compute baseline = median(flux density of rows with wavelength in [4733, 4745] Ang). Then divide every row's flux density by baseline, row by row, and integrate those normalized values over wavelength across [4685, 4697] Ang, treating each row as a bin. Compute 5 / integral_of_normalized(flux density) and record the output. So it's 0.426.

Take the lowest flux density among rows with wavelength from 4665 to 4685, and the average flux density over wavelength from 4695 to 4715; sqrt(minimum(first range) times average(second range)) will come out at 0.712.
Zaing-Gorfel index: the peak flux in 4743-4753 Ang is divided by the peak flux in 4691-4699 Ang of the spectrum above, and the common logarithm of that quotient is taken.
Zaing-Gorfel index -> -0.05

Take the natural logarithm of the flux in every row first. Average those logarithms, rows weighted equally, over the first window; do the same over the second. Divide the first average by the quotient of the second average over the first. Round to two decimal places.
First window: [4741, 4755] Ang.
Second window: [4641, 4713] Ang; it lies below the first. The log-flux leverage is -0.43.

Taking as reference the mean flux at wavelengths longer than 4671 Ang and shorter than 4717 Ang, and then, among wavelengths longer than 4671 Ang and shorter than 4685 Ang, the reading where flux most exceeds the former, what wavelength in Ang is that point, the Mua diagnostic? 4674.0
